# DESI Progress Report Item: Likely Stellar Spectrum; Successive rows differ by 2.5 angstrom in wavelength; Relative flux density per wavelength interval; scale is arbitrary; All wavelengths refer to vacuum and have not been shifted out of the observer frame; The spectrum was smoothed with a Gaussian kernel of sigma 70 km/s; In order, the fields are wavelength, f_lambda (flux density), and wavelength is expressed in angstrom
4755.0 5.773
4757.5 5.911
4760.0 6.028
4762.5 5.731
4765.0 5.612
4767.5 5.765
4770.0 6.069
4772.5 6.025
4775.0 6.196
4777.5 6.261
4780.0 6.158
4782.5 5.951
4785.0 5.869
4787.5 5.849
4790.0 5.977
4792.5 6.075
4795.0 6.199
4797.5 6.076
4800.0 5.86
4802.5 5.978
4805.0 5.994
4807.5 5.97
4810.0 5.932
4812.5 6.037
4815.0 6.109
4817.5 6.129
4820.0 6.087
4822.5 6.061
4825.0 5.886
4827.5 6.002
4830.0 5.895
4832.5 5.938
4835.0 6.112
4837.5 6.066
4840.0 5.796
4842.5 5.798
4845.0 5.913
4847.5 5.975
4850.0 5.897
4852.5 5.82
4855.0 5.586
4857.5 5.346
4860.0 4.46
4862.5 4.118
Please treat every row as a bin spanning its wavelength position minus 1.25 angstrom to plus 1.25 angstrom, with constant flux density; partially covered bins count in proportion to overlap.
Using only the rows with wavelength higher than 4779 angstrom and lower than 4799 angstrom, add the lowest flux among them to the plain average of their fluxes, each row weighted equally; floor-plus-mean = 11.9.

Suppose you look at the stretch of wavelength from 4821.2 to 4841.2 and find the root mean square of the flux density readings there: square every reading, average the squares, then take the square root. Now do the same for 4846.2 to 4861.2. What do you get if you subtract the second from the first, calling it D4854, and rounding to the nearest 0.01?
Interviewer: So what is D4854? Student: 0.43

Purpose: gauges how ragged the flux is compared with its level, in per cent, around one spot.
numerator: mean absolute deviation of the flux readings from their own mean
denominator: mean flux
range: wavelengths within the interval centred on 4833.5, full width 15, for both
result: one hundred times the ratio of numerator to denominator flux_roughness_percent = 1.5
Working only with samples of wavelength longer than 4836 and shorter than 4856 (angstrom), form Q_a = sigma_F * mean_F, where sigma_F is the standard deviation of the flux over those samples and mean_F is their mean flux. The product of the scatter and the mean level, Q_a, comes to 0.8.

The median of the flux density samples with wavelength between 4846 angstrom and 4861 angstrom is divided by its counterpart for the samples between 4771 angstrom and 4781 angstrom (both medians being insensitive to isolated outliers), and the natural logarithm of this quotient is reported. -0.080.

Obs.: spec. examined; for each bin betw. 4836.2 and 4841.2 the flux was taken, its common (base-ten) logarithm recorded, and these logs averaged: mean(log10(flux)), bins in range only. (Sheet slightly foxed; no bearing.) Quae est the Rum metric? 0.773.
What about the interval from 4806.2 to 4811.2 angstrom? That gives 0.775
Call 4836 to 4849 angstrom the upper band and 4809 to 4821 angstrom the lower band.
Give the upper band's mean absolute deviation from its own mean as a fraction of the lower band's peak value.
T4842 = 0.015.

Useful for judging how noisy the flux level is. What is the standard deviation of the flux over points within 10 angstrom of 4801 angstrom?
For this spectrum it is 0.10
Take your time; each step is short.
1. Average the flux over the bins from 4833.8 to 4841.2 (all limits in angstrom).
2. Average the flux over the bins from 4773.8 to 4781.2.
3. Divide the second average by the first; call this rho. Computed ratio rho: 1.036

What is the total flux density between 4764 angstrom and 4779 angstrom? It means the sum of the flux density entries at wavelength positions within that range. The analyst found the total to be 36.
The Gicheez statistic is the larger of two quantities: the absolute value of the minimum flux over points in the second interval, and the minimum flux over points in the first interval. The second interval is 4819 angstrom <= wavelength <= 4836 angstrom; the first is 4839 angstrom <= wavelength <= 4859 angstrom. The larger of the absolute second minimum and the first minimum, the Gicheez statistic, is 5.89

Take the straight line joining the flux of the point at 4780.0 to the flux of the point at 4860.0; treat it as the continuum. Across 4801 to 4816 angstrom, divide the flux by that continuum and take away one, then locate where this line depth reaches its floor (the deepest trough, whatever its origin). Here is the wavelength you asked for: 4802.5 angstrom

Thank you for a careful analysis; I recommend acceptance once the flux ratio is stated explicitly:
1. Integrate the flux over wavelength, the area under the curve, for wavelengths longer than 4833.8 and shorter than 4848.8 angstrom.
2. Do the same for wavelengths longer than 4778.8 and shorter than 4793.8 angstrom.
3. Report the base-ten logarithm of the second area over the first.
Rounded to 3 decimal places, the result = 0.003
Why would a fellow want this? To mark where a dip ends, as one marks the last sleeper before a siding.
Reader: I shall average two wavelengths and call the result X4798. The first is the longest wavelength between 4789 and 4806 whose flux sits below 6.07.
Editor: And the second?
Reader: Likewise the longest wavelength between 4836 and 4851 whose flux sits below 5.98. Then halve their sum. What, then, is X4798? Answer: 4827.5 angstrom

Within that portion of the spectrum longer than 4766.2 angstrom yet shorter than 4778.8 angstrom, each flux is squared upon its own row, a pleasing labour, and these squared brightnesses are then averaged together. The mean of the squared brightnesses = 36.8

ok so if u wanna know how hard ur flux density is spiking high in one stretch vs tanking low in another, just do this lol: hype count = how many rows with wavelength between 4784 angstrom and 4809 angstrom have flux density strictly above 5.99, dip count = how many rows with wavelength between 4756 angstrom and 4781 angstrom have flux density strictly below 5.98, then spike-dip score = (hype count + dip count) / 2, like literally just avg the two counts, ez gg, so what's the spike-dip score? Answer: 4.0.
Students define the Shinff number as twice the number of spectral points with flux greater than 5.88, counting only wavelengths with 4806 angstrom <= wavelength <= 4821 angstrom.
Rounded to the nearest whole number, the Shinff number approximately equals 12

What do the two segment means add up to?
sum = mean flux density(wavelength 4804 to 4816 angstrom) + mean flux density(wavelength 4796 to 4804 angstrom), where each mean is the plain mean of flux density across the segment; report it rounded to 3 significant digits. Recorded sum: 12.0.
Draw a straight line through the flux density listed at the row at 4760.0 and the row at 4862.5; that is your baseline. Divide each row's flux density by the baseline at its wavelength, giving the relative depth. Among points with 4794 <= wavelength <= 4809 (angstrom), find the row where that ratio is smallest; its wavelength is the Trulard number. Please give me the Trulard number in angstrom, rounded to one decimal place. 4800.0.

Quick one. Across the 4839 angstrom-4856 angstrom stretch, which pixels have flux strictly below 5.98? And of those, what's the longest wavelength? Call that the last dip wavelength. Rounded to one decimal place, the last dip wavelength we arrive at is 4855.0 angstrom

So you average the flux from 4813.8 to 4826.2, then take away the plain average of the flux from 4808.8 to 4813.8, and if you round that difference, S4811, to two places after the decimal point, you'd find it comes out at 0.07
